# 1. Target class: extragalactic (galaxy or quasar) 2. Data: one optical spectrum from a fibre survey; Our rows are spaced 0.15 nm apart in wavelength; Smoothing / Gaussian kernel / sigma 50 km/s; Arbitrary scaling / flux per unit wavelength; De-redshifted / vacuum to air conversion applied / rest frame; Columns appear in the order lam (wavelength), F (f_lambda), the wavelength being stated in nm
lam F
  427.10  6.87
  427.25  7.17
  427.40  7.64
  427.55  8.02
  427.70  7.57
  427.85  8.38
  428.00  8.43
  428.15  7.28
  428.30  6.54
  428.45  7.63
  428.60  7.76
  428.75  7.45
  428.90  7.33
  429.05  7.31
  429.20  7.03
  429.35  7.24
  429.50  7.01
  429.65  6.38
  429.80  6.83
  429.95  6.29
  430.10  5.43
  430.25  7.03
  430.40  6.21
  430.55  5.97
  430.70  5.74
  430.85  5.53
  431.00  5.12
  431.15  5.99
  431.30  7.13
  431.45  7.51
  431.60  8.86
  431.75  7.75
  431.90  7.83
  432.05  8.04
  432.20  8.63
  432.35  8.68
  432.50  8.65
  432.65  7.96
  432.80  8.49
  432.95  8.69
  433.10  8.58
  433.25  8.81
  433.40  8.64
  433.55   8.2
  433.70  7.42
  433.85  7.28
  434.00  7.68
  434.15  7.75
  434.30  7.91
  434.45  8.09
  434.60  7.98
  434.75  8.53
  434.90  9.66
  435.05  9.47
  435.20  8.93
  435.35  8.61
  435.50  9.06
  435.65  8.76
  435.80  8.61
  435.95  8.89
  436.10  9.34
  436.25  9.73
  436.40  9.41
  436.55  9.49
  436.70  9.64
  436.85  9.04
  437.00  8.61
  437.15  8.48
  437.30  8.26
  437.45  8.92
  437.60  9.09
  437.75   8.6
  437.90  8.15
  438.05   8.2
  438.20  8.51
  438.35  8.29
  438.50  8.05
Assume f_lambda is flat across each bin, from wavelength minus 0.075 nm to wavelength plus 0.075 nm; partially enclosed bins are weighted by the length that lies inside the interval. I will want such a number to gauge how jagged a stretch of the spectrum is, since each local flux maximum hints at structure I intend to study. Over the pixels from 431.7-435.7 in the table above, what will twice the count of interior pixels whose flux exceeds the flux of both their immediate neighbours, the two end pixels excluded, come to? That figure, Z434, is 12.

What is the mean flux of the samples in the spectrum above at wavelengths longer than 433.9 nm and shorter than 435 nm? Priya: 8.2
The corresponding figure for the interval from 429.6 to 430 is 6.5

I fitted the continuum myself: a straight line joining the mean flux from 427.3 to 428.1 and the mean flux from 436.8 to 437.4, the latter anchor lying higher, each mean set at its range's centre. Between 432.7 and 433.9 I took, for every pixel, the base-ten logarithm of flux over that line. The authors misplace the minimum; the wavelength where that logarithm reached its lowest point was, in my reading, 433.85 nm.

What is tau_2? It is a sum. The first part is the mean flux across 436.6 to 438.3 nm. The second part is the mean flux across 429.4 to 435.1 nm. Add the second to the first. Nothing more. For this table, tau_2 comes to 16.3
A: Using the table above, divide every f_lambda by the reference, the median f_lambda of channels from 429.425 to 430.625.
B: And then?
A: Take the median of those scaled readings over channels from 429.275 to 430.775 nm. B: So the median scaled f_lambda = 1.0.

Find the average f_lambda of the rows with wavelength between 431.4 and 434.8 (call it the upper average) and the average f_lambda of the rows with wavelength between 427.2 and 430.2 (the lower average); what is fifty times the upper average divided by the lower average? 56.5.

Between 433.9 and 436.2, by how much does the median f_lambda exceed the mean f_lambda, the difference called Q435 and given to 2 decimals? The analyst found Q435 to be -0.01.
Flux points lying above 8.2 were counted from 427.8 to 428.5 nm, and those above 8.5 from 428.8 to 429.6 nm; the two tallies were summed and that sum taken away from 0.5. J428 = -1.5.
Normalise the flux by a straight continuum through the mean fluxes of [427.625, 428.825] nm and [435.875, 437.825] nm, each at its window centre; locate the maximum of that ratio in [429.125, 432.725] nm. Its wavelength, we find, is 431.60 nm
